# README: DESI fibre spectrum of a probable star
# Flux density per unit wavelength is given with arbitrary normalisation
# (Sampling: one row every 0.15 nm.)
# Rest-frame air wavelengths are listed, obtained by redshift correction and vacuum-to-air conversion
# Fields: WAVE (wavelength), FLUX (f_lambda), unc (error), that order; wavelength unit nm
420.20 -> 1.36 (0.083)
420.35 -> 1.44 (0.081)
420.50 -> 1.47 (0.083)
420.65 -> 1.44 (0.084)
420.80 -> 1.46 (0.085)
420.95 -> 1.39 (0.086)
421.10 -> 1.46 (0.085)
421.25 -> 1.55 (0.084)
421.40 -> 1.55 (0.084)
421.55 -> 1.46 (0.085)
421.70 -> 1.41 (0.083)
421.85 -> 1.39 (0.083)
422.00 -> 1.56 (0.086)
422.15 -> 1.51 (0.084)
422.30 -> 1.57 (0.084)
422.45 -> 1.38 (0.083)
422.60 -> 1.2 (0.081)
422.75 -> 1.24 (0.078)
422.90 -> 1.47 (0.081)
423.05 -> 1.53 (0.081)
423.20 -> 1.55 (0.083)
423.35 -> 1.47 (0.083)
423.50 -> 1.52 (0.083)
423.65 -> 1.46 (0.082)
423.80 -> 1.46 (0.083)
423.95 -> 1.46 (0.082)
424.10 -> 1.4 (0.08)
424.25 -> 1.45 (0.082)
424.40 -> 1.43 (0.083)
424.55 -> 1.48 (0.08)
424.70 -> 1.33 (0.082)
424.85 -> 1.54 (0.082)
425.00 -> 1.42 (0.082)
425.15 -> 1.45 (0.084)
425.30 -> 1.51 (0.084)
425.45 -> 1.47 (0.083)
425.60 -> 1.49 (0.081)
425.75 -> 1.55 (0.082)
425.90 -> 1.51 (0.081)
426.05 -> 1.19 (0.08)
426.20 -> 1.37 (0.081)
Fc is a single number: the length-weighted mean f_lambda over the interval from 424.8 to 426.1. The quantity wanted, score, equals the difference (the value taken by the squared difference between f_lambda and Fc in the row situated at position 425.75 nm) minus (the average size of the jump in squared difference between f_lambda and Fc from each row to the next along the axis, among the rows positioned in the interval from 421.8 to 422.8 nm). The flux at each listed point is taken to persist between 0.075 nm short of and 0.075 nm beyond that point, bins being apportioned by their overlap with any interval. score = -0.0102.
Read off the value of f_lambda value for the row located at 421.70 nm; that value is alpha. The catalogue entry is 1.41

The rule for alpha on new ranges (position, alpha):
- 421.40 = 1.55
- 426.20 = 1.37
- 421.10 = 1.46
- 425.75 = 1.55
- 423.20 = 1.55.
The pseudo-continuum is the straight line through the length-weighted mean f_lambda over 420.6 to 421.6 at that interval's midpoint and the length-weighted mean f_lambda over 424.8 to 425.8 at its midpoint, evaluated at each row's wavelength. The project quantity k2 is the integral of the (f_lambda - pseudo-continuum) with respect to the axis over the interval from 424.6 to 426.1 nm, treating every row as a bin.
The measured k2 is -0.05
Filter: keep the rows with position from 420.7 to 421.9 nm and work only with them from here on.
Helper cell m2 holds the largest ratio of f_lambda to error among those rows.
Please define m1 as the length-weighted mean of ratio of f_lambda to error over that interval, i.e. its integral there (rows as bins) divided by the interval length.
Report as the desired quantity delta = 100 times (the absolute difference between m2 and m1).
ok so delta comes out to 115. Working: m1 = 17.3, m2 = 18.5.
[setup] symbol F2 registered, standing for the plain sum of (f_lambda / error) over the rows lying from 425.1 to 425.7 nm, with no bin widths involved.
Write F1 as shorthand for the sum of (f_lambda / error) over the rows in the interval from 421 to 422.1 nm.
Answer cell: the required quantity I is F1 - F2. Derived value 52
